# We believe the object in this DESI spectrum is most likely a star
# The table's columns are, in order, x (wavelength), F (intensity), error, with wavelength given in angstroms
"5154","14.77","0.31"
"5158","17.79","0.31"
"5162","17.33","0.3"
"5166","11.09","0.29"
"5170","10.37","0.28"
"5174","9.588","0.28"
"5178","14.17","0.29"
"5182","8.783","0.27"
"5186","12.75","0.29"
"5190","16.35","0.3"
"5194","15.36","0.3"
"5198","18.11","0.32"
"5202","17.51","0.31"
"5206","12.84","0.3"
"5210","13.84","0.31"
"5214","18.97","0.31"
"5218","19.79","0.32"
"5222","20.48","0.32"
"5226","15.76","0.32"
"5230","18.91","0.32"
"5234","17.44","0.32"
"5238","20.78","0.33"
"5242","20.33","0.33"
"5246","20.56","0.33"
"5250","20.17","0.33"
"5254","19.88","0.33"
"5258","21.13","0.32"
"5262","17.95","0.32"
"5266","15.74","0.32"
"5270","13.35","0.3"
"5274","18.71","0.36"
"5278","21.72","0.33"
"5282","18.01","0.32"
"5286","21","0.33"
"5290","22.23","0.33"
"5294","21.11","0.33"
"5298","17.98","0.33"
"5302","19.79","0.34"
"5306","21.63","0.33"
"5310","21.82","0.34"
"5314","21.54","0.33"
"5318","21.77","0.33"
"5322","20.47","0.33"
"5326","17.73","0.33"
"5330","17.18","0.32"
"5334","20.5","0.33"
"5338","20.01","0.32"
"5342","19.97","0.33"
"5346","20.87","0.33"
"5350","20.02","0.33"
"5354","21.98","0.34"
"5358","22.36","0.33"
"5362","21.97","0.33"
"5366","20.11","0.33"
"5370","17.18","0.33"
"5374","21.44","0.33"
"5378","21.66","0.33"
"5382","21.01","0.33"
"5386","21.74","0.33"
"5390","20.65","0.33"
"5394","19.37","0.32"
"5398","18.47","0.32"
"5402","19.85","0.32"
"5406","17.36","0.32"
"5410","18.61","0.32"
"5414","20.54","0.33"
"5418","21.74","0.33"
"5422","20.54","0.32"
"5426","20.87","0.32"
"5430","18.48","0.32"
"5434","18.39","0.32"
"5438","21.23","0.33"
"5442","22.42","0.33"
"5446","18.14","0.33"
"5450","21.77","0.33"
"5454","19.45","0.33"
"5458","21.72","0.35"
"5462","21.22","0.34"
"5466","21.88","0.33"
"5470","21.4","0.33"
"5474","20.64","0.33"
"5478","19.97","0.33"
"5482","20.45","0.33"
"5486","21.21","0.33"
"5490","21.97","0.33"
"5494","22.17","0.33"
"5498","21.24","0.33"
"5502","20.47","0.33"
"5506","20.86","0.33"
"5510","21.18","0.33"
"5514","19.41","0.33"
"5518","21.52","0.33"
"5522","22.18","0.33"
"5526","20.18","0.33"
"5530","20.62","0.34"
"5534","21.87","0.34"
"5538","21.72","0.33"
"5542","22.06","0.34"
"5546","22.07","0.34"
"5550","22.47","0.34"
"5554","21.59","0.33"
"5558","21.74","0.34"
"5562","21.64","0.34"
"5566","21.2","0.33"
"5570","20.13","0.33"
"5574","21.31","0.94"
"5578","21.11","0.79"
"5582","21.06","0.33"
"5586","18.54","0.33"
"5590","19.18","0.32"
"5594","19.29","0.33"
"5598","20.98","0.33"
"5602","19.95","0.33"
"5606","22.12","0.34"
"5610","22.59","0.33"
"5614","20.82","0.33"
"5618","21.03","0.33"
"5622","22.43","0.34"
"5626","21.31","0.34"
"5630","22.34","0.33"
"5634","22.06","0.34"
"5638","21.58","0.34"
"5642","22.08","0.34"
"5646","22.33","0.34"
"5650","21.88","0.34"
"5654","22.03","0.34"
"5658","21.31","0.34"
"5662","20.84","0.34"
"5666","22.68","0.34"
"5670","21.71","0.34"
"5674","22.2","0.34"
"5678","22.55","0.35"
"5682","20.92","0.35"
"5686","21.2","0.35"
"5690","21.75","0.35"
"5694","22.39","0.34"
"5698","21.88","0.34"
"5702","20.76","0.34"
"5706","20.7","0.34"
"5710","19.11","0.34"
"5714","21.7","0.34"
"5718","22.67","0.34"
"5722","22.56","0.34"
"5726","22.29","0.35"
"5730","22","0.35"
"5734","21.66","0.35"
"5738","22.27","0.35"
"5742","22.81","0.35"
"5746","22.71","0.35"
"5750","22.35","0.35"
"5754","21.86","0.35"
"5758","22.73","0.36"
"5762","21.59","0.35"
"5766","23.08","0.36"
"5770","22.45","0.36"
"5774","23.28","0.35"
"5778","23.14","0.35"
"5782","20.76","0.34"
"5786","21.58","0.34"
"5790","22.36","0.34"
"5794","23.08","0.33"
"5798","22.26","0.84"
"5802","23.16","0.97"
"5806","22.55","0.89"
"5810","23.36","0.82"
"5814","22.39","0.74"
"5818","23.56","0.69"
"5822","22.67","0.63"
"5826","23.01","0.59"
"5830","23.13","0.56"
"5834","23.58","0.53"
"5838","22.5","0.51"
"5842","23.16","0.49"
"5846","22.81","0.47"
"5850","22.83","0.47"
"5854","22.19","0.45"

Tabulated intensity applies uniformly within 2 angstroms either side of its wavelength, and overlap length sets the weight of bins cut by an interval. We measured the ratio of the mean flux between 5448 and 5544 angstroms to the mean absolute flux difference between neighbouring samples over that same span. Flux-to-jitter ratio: 23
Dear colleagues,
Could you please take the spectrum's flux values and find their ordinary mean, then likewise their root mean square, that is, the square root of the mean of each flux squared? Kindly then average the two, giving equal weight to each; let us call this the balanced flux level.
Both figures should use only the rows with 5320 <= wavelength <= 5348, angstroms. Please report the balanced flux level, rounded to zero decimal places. 20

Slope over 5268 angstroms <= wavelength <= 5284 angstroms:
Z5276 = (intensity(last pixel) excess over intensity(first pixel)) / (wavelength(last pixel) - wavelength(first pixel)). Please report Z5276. 0.39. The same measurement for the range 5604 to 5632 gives 0.01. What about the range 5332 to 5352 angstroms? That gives -0.03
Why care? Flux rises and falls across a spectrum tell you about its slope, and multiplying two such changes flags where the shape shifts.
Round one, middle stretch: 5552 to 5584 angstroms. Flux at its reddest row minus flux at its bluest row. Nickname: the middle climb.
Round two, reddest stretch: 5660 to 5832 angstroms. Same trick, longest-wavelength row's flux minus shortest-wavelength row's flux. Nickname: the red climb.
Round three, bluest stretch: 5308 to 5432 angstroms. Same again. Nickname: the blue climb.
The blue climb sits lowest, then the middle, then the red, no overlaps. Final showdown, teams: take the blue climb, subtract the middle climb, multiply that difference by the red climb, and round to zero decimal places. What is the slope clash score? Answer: -6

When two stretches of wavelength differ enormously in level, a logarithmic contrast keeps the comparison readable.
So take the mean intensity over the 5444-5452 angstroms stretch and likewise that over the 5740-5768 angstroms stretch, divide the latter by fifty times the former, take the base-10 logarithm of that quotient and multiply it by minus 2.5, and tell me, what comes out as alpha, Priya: 4.12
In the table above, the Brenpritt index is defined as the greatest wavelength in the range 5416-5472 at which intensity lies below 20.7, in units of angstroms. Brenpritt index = 5454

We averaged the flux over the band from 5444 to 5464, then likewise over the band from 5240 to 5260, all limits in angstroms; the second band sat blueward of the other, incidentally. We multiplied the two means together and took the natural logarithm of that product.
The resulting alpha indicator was 6.03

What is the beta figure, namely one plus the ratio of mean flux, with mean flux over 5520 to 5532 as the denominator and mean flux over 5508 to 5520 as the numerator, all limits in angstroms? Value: 1.99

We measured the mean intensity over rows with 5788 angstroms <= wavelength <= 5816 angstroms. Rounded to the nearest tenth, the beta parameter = 22.7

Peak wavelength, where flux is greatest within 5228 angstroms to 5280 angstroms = 5278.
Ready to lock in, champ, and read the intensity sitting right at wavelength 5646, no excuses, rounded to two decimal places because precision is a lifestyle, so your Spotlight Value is 22.33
